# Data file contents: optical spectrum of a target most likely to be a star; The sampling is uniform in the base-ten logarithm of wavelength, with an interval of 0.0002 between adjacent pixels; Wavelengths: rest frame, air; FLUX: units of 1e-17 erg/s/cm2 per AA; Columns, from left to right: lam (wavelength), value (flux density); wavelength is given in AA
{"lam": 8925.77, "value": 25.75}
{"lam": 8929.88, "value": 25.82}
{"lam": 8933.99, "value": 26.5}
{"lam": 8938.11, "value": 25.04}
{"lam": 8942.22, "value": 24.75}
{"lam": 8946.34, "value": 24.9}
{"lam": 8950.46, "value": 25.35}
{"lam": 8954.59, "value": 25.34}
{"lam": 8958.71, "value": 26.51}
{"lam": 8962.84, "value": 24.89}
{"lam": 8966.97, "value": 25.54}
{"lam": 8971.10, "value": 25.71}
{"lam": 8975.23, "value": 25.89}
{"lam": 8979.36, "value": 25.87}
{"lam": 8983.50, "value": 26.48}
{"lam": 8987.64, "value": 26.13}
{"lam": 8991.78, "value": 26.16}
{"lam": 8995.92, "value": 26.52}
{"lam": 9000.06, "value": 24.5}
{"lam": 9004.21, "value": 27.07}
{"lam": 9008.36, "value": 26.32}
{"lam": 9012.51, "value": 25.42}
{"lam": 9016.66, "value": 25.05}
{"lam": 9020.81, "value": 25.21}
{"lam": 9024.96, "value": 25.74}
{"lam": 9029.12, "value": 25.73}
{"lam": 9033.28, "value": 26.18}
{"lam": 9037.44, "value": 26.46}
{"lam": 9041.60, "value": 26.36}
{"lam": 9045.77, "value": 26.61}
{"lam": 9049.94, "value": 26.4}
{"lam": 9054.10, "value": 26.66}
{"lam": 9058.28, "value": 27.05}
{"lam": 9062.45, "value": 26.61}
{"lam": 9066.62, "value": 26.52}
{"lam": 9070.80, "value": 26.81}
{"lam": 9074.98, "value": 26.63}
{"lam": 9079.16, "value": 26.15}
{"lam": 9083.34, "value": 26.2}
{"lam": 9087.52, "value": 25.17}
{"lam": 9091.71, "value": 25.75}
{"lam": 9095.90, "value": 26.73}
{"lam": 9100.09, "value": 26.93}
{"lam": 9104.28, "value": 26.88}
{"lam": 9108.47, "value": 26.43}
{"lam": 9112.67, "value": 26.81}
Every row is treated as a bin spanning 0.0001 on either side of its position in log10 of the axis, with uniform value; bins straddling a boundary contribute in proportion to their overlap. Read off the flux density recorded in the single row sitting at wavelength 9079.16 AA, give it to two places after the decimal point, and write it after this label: 26.15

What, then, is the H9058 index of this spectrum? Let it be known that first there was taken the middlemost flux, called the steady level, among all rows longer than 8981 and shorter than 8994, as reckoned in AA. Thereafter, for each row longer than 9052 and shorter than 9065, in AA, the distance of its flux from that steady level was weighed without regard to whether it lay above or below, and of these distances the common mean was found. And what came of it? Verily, 0.6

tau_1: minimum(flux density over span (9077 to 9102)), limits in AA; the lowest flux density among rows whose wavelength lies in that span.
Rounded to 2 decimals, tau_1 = 25.17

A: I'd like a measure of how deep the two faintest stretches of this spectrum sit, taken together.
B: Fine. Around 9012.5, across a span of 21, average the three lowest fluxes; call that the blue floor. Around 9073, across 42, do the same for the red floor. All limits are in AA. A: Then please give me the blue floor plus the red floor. 50.9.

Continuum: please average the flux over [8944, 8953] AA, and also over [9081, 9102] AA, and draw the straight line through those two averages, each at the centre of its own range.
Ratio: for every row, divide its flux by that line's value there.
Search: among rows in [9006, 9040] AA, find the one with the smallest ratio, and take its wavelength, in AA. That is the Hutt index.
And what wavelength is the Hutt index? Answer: 9016.66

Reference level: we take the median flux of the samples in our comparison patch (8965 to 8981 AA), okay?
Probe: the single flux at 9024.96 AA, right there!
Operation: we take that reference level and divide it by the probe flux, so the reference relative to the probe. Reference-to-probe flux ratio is 1.00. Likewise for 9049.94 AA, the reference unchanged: 0.98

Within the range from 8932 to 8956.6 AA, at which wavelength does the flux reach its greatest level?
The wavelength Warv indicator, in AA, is 8933.99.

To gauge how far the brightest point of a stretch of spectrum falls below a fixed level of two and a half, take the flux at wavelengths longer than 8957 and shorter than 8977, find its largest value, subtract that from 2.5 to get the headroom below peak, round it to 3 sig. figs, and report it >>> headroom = -24.0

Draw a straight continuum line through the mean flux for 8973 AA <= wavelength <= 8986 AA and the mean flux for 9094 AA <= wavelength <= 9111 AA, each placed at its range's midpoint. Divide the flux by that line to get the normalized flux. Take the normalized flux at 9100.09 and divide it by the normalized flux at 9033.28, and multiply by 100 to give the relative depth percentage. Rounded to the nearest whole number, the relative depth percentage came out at 101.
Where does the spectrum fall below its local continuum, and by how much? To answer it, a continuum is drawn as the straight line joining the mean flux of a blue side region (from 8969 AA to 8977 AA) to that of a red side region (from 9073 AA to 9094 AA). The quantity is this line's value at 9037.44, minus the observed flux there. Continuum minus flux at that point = -0.55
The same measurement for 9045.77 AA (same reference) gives -0.69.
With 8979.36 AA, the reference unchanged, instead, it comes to -0.06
